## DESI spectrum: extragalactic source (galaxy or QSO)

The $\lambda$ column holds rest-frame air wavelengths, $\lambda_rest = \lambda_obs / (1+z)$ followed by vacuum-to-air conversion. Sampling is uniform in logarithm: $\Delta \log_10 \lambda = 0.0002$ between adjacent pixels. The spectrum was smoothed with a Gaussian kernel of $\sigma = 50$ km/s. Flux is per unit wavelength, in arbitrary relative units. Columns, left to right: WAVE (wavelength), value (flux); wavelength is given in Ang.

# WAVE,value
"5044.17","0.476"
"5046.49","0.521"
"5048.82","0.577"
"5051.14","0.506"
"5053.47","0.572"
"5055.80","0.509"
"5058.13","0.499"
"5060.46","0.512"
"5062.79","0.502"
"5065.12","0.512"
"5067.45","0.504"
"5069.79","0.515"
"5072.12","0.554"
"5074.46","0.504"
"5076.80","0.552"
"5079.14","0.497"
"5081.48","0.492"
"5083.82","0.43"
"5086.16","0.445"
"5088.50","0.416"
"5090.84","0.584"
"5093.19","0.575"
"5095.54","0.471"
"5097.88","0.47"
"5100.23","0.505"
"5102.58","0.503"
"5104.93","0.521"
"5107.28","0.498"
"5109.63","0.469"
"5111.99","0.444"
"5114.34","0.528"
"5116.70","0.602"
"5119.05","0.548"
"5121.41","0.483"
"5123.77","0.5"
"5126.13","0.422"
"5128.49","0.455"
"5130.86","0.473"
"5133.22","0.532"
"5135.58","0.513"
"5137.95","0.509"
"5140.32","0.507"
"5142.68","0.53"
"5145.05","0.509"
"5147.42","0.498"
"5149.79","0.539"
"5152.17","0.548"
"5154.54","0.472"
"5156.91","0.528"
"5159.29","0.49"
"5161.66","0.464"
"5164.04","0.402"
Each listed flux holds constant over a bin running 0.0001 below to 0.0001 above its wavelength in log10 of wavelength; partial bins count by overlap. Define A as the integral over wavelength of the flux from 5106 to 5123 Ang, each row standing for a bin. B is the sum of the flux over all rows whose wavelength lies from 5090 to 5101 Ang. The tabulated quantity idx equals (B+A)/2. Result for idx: 5.6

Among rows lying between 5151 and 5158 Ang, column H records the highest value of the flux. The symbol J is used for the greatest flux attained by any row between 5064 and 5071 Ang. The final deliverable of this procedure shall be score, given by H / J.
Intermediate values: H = 0.548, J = 0.515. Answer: 1.06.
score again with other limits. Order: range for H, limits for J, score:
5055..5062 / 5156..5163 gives 0.97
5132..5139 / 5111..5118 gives 0.88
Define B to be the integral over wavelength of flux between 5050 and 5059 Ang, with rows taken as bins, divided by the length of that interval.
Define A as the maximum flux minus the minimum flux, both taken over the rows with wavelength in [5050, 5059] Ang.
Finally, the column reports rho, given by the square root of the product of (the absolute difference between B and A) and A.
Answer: 0.181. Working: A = 0.07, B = 0.522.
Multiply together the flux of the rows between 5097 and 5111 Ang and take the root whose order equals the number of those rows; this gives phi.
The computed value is 0.49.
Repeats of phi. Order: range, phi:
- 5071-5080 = 0.53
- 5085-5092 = 0.48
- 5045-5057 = 0.54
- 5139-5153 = 0.52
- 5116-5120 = 0.57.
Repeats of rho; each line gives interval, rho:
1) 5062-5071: 0.080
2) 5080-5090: 0.169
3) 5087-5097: 0.239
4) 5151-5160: 0.182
